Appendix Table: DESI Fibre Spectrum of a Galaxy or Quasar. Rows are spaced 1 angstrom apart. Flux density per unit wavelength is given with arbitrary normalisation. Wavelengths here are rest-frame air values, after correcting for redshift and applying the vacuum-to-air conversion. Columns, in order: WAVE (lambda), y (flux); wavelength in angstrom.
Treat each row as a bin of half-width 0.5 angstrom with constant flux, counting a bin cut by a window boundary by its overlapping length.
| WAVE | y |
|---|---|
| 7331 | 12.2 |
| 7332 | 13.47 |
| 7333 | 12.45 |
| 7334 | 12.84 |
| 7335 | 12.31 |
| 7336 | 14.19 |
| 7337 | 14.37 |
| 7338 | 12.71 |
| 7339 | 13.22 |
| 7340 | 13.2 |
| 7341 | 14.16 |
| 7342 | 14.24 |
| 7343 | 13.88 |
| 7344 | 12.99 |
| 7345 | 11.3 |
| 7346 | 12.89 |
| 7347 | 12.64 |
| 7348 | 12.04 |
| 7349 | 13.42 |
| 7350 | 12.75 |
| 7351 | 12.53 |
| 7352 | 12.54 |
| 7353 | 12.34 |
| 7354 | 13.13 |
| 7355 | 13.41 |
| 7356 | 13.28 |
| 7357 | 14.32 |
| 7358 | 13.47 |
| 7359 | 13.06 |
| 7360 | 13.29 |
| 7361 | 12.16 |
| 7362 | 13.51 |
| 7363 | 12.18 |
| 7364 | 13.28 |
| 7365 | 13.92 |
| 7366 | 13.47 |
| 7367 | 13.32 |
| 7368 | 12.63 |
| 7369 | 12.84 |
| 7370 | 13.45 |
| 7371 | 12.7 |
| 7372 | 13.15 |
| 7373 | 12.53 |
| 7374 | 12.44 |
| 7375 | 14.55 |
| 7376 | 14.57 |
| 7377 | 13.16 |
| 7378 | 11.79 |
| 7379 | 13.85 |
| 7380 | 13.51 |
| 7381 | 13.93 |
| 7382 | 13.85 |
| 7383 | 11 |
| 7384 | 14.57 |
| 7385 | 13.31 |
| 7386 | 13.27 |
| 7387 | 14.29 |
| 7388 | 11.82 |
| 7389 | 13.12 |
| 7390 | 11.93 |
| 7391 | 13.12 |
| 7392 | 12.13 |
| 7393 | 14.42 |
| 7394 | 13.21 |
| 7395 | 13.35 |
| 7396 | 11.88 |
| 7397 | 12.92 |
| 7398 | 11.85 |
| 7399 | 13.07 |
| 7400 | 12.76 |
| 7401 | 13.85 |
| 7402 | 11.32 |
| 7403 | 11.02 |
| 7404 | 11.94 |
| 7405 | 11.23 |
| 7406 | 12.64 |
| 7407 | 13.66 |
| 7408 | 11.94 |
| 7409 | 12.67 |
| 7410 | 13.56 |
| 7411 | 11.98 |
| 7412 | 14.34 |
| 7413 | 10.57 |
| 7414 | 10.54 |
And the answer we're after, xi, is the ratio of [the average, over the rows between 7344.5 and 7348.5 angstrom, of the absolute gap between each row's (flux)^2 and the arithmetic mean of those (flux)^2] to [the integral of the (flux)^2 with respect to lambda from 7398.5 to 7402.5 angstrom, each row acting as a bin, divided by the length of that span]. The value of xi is 0.082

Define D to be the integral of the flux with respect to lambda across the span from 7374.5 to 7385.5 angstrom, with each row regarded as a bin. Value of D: 148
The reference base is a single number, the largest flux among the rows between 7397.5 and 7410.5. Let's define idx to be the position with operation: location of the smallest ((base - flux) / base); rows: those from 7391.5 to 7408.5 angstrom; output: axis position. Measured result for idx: 7393 angstrom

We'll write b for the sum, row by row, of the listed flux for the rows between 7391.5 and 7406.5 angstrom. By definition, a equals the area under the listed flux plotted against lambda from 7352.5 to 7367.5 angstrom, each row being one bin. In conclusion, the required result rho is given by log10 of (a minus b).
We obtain 1.02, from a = 198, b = 188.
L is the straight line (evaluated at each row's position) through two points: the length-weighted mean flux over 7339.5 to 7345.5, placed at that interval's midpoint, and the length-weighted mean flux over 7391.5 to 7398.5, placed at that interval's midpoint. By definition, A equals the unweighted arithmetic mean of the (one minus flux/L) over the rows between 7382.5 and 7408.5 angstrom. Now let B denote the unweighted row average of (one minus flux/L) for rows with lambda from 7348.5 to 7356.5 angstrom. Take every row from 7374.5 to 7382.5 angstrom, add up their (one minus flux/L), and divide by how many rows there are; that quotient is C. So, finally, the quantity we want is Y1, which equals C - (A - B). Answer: -0.04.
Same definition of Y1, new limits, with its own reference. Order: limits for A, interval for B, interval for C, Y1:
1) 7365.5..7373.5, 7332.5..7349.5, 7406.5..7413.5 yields 0.01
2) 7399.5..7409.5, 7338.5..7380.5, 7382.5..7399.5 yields -0.04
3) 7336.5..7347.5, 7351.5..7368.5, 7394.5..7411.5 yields 0.02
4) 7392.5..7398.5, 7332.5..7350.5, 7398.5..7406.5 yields 0.07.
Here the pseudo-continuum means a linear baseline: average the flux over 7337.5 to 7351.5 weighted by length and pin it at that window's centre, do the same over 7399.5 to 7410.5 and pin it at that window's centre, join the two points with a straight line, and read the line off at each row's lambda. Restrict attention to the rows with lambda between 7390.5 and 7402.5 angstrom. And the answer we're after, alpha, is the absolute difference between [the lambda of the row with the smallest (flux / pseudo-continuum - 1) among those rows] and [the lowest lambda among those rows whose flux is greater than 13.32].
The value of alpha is 9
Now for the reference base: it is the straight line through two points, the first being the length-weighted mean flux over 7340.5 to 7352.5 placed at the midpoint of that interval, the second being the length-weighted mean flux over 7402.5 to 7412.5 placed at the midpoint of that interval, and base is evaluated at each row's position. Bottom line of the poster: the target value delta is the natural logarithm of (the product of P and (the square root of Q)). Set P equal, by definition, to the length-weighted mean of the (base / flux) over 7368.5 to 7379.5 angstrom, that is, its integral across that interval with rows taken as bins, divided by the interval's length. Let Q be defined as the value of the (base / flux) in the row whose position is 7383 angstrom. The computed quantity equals 0.04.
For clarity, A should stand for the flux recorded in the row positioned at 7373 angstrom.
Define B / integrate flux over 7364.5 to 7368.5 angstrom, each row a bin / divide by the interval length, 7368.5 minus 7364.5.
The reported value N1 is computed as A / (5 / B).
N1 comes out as 33.4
